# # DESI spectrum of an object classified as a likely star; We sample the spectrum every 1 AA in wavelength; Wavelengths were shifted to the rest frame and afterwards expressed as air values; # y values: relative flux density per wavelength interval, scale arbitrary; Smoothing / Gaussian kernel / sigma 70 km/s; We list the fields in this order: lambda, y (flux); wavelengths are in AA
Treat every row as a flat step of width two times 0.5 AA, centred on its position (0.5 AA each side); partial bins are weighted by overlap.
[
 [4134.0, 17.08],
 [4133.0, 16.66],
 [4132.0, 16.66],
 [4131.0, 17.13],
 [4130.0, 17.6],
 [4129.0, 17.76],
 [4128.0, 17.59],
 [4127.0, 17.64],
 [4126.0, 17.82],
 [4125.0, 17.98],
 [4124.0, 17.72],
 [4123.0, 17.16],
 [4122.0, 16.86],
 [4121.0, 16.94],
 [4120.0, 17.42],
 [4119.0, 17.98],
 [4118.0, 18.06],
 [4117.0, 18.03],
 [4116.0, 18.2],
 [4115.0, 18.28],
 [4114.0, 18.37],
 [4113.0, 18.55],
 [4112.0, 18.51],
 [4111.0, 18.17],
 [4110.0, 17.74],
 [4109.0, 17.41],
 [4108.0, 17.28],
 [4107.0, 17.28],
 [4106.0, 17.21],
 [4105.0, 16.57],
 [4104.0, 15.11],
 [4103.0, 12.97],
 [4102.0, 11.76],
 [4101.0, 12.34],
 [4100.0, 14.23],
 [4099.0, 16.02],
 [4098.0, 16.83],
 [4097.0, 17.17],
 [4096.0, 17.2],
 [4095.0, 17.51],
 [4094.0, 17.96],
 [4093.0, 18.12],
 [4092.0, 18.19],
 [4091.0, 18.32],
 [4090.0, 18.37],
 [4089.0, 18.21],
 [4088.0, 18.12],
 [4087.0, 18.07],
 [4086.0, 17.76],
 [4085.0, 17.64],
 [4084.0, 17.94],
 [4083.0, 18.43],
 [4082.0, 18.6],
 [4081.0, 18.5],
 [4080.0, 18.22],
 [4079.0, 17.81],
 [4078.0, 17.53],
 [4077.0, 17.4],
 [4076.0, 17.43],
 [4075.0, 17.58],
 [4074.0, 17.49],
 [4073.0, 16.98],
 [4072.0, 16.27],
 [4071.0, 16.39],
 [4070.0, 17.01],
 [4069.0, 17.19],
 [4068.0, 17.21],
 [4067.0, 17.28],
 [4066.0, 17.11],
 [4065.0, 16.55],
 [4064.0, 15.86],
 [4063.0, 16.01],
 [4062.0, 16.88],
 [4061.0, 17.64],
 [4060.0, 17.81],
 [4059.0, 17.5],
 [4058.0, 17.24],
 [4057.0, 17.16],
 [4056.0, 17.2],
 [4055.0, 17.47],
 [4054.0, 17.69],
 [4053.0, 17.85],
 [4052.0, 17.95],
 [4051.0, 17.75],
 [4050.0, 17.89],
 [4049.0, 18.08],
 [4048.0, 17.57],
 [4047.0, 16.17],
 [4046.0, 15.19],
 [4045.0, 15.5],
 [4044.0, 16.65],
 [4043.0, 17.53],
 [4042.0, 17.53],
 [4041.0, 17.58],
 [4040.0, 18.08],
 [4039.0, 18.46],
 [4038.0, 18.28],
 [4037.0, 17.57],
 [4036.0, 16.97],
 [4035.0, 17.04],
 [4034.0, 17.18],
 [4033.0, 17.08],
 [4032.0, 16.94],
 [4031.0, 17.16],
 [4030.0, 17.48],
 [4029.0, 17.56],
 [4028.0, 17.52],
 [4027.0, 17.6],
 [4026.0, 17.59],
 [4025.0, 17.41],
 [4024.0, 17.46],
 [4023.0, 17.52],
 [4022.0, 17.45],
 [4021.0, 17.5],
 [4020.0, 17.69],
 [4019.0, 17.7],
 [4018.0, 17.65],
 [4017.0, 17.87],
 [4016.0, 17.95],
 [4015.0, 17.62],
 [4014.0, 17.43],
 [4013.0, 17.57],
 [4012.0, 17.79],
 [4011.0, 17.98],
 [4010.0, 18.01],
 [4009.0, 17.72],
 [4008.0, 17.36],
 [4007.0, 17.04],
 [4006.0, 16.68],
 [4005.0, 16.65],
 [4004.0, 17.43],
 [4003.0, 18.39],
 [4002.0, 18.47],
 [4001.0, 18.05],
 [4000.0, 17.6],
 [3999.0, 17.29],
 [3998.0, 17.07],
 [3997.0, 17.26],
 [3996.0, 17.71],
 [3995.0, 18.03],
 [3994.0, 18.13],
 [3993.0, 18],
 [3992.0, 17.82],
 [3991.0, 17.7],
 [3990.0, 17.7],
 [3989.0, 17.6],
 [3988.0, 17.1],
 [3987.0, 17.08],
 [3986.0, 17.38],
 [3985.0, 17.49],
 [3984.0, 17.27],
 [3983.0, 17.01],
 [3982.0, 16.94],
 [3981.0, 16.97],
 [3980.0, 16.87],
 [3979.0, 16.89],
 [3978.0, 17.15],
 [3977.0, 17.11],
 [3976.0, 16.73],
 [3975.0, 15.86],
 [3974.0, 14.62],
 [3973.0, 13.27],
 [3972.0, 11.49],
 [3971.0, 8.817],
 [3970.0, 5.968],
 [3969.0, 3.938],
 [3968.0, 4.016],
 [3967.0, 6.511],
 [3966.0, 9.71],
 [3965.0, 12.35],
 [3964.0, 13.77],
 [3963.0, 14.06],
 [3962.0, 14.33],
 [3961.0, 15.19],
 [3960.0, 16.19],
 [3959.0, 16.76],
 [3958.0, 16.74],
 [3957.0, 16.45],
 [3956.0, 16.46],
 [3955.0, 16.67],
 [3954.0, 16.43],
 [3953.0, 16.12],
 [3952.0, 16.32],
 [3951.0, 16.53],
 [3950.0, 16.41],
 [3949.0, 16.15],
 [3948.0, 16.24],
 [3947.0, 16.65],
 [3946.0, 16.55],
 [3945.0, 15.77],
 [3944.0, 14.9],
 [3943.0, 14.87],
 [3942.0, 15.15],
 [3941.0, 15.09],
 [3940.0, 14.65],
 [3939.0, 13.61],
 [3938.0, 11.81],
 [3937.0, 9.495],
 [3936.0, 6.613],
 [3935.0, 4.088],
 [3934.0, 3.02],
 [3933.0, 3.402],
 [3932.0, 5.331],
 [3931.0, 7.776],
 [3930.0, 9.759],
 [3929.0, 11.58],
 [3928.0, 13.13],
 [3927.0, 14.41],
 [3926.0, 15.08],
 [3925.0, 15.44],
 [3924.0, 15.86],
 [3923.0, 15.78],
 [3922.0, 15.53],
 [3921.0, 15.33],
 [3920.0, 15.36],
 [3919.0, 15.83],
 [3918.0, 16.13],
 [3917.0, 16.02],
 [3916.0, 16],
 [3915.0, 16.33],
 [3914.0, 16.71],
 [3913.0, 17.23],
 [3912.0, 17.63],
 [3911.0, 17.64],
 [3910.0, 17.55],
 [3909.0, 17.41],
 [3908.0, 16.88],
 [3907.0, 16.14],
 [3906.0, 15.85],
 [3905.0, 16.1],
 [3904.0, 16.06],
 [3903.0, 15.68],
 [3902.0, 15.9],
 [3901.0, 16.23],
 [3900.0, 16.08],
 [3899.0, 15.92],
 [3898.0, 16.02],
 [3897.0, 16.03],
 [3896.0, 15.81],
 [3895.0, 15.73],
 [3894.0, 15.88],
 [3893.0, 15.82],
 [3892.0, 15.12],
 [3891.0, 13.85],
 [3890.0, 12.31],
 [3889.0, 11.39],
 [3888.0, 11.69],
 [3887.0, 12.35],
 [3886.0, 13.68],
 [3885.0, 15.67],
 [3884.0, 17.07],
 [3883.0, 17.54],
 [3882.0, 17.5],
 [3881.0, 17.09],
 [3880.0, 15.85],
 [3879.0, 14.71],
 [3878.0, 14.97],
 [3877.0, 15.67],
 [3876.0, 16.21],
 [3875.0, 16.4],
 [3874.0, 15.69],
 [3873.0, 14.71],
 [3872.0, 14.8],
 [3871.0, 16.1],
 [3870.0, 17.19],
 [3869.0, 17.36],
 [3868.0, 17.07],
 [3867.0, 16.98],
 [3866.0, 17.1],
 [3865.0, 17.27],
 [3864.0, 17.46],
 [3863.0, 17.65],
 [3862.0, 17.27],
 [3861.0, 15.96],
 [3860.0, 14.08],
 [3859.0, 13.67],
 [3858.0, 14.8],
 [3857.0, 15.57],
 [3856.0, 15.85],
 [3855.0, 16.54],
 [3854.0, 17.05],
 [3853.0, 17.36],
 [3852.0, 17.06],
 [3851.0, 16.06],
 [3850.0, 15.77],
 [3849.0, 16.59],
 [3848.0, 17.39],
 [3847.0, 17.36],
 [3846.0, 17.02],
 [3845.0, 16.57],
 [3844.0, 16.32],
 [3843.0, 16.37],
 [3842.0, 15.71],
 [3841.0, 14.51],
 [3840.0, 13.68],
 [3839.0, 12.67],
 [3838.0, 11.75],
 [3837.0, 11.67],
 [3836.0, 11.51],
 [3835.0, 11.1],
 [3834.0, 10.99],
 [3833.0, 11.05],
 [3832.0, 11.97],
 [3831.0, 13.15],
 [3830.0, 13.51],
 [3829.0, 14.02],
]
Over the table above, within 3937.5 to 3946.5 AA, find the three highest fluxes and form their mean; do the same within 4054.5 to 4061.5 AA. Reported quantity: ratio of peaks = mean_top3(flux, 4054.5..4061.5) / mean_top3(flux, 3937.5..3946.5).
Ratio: 1.12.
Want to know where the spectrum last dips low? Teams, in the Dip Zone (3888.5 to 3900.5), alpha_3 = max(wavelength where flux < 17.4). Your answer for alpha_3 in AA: 3900.0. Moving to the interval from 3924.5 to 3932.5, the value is 3932.0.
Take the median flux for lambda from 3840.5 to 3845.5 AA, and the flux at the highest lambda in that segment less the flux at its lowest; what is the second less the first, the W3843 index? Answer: -14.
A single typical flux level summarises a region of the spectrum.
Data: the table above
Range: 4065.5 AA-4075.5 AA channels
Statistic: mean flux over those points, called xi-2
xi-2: 17.1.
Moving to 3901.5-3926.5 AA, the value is 16.2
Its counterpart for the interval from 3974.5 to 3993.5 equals 17.2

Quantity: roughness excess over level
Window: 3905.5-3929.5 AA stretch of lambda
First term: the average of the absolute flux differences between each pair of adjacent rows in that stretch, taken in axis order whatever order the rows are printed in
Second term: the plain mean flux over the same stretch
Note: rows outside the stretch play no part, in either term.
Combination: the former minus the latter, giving -15.5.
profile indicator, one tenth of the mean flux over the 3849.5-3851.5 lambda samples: 1.59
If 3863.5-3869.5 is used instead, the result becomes 1.72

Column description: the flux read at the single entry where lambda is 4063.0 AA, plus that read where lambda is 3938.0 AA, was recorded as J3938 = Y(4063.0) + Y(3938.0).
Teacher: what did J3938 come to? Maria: 27.8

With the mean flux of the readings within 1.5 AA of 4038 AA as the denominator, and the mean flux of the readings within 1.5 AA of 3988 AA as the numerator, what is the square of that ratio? 0.91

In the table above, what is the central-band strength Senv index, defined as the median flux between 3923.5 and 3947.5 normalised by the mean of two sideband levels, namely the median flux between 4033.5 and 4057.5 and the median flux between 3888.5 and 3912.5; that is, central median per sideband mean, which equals 0.84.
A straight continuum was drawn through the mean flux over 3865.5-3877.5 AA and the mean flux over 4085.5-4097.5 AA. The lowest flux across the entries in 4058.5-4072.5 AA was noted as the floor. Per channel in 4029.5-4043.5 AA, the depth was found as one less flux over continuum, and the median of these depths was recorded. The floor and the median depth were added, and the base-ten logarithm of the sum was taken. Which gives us 1.20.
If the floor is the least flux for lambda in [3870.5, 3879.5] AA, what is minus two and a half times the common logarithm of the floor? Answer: -2.92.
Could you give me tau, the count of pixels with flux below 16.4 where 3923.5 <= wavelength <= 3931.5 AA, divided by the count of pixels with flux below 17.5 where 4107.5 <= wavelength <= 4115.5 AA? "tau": 4.0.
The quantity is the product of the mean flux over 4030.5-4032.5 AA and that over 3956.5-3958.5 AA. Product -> 283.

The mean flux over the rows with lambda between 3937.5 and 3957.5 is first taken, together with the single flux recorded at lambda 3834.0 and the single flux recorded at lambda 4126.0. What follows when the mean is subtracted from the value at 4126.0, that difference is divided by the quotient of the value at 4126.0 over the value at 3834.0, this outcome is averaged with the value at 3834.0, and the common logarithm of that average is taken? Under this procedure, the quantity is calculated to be 0.79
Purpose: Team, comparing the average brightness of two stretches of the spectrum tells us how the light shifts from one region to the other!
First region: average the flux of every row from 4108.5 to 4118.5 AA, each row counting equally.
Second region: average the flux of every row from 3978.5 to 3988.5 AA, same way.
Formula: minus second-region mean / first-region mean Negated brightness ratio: -0.94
